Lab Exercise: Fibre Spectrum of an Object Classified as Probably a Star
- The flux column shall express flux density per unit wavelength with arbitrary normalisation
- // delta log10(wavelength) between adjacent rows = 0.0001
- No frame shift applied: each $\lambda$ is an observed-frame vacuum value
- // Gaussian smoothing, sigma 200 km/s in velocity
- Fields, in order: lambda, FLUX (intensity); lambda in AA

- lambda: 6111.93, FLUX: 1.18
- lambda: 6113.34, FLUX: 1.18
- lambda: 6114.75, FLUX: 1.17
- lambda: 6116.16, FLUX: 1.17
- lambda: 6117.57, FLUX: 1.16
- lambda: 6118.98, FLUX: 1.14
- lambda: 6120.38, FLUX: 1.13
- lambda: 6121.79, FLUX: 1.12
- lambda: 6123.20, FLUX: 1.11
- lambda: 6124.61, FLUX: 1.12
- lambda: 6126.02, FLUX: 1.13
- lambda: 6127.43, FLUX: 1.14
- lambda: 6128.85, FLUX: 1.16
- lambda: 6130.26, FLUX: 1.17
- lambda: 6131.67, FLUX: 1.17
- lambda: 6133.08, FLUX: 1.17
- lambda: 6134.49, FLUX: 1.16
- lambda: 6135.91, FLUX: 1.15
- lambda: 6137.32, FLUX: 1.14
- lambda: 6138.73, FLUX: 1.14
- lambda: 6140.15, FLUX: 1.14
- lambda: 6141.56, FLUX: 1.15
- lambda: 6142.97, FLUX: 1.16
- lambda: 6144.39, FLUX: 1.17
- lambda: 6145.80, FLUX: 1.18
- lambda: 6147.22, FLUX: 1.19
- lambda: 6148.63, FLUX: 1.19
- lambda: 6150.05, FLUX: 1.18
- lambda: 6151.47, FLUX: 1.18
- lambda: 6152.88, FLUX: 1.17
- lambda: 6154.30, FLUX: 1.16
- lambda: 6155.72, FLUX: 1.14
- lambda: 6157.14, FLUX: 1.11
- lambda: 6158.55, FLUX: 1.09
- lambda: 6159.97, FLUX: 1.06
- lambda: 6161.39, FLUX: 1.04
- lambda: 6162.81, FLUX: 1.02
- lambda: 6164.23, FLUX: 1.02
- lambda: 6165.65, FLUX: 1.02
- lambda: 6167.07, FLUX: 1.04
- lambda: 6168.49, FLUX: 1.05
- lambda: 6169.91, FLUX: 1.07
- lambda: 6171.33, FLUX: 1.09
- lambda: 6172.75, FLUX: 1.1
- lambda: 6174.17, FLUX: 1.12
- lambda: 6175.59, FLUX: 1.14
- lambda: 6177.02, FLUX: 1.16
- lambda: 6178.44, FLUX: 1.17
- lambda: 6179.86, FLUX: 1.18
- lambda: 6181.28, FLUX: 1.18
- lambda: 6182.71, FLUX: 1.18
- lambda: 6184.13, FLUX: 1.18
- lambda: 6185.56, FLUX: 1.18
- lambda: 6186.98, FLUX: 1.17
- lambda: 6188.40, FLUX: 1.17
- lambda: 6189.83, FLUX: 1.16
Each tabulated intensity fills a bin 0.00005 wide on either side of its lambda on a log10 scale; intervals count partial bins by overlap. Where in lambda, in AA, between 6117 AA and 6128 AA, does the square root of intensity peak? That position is 6117.57 AA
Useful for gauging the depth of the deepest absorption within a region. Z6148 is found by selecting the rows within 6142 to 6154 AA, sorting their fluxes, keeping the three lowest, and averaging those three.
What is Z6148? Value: 1.17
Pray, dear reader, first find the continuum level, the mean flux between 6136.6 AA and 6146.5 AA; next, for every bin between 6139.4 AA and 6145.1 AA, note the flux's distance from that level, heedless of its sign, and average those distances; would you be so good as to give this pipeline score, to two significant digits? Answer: 0.010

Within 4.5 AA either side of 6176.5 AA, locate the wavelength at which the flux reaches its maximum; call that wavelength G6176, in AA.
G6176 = 6179.86 AA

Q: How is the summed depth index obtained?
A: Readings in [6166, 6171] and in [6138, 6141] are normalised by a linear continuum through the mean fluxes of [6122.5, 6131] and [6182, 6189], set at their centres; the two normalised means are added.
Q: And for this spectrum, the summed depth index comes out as 1.90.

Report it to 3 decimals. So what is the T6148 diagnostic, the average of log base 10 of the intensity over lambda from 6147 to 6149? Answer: 0.076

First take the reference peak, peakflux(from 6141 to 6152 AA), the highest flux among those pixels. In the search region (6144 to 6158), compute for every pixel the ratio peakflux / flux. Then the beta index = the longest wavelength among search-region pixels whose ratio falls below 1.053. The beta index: 6155.72 AA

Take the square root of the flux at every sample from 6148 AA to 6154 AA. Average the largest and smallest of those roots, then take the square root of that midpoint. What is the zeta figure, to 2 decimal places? 1.04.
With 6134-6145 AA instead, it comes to 1.04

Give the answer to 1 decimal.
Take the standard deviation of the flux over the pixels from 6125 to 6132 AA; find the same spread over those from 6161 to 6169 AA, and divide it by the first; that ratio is 0.7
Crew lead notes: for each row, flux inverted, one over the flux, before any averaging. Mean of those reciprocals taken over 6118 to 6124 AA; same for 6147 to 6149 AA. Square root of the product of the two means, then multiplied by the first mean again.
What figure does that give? 0.77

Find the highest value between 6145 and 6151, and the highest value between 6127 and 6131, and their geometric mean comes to 1.18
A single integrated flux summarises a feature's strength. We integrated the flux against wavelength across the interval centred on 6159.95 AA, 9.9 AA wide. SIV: 10.6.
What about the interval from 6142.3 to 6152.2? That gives 11.7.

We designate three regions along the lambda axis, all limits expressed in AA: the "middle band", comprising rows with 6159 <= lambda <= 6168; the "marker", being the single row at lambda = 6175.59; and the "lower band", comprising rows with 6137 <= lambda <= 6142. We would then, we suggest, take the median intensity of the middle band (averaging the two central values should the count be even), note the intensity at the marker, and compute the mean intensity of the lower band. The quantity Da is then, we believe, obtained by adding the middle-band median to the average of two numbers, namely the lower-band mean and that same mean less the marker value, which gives 1.60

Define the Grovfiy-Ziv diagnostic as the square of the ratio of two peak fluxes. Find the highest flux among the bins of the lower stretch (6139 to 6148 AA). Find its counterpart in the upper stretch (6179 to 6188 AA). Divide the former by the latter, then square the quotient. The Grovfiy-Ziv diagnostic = 1.02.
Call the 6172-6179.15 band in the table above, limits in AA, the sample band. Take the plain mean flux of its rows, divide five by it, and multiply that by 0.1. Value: 0.439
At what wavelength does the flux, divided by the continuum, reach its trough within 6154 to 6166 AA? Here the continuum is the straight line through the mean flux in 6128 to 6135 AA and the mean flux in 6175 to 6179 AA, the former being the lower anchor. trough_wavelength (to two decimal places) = 6162.81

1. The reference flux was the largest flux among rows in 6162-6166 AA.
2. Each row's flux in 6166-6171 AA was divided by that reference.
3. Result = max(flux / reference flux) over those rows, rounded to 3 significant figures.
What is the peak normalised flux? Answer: 1.05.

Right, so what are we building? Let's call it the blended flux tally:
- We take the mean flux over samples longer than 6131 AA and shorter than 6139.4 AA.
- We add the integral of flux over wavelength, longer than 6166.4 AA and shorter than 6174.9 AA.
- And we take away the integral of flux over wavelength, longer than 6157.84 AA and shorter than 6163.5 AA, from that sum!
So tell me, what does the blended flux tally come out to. 4.4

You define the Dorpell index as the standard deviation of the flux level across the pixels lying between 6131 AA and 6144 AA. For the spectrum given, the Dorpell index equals 0.012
